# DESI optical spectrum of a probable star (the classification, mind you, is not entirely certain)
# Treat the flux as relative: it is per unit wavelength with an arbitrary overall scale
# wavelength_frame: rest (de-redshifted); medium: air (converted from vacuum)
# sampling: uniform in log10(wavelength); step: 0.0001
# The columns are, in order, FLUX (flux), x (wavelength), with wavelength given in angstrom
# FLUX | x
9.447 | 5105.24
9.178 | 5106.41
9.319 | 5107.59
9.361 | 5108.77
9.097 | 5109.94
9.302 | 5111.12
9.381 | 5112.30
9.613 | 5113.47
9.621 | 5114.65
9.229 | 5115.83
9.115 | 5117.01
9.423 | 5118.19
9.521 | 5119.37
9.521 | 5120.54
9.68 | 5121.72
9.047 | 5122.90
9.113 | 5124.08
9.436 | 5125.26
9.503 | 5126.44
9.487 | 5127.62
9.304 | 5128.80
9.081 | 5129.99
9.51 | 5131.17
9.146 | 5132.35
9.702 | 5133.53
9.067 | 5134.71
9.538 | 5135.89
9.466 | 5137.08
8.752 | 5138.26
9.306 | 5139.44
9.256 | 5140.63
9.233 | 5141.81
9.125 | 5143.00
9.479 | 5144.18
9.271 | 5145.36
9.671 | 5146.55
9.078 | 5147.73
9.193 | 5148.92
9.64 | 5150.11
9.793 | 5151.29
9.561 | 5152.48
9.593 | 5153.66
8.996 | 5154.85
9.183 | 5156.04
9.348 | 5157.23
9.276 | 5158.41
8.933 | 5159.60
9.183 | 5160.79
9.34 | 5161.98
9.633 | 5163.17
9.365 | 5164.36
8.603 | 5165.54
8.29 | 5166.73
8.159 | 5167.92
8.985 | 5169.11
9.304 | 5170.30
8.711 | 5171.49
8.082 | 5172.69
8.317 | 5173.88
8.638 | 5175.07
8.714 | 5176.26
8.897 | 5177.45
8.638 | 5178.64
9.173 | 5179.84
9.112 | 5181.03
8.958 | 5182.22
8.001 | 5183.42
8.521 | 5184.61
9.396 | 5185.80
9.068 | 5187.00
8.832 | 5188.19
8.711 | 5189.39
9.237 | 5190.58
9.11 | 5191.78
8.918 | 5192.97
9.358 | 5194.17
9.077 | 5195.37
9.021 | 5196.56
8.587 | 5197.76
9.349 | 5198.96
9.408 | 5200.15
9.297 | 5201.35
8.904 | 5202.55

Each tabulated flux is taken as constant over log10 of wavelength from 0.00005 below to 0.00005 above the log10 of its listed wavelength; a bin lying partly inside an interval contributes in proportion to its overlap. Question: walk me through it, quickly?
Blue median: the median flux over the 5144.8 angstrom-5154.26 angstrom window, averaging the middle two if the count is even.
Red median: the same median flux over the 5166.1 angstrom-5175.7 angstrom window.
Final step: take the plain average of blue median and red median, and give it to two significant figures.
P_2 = 9.0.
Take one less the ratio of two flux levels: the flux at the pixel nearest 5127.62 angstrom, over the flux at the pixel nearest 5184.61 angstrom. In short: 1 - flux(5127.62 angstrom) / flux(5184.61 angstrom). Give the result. -0.11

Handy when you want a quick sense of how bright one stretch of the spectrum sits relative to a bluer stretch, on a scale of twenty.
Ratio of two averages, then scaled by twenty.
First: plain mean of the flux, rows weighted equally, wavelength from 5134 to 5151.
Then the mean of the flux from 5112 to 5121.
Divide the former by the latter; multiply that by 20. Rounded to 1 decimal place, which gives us 19.7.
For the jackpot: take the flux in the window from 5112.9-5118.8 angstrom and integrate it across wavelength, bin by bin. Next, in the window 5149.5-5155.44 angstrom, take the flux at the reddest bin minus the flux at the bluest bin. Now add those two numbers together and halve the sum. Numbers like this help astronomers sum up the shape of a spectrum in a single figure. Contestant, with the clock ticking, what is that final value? 27.36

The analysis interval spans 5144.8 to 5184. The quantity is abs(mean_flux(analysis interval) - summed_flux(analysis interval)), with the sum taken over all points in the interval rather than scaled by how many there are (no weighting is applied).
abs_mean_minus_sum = 289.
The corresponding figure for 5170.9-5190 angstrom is 131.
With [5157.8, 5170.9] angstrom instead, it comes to 90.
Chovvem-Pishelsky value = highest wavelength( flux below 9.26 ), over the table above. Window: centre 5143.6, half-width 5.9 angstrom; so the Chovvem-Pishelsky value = 5148.92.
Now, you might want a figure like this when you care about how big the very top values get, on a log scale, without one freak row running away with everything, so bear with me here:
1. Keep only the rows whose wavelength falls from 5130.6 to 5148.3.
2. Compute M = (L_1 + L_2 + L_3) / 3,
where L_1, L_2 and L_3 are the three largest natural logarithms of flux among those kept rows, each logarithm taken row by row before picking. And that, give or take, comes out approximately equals 2.27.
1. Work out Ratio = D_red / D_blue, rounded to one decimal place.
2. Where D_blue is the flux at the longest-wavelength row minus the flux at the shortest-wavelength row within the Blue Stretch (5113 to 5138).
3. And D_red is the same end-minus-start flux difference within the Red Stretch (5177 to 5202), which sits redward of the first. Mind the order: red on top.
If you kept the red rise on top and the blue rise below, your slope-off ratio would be -2.7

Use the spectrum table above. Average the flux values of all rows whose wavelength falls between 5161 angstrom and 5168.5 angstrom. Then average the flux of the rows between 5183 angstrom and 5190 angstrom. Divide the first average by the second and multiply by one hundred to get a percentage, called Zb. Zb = 102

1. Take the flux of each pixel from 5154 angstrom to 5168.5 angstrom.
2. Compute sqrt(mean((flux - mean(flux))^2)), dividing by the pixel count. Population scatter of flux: 0.44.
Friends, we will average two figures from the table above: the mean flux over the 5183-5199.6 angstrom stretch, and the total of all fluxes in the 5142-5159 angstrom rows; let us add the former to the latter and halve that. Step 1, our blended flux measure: 70.1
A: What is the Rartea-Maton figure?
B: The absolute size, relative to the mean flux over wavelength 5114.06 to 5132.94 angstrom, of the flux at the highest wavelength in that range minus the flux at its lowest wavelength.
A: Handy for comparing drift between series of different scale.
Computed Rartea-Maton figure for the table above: 0.051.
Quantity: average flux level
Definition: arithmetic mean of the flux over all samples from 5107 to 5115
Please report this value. 9.38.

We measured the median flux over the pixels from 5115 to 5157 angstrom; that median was 9.31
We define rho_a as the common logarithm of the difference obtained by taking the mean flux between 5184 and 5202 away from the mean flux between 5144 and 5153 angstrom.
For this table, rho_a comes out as -0.40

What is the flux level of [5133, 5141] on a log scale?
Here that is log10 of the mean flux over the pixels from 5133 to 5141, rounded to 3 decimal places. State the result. 0.968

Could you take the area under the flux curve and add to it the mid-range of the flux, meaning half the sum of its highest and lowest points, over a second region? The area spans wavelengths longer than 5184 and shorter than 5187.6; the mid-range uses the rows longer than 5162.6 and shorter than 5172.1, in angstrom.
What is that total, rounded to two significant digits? 41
